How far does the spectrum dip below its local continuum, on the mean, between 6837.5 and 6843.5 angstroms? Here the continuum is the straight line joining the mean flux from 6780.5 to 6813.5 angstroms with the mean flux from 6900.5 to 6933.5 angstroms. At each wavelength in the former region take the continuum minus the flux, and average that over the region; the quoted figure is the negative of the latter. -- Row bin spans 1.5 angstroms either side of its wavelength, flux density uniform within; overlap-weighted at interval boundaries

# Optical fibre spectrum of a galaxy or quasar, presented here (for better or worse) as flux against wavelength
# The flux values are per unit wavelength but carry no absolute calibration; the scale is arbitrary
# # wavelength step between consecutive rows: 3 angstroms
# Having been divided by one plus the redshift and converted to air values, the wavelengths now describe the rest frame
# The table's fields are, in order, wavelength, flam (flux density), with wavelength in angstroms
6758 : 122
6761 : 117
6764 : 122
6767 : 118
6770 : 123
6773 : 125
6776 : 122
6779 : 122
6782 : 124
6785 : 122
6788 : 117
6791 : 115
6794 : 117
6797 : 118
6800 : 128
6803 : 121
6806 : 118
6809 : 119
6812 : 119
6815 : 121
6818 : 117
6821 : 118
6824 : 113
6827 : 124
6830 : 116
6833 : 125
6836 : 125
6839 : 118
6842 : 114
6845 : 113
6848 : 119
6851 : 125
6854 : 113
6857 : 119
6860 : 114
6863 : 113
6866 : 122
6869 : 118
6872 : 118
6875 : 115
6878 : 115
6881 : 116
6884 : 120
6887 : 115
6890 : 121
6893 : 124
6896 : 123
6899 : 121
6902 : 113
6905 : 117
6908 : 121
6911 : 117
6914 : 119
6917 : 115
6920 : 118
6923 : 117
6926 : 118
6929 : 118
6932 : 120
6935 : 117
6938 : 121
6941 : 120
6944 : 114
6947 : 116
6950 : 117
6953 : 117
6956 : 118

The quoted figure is -3.0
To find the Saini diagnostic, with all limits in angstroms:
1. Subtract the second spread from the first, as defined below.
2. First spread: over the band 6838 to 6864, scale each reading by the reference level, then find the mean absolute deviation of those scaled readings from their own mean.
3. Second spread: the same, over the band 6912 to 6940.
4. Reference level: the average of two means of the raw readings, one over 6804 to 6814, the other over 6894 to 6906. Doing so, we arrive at 0.018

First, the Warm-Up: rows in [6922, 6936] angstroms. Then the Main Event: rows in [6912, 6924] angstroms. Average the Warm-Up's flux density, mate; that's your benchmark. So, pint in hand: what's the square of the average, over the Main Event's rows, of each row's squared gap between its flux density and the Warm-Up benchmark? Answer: 8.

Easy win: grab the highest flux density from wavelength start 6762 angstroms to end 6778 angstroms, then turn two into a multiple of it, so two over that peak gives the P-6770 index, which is 0.0160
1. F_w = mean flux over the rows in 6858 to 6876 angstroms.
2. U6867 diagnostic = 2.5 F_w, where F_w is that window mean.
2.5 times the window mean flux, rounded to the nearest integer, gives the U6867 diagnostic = 292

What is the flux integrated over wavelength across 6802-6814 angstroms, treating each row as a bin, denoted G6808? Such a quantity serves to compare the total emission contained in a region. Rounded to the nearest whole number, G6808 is 1431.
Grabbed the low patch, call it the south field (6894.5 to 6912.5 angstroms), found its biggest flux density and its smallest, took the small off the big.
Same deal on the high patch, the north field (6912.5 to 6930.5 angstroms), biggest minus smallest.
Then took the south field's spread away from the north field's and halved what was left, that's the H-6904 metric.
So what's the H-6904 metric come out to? -3.0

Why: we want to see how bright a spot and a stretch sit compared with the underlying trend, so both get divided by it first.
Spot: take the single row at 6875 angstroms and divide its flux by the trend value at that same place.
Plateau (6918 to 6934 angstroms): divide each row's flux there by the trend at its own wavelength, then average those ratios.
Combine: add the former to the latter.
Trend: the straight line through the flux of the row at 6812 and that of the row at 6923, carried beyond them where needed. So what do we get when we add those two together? 1.99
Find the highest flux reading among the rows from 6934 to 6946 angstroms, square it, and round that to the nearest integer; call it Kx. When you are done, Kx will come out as 14641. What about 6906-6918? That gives 14641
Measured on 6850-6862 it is 15625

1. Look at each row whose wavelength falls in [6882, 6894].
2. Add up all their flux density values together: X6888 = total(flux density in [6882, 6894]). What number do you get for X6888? 480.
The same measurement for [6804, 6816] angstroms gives 477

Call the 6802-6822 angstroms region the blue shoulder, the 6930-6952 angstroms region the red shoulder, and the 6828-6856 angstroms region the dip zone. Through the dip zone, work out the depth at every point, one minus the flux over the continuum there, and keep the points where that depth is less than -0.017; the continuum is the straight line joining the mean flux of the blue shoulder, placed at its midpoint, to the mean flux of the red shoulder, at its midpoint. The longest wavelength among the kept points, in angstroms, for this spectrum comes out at 6851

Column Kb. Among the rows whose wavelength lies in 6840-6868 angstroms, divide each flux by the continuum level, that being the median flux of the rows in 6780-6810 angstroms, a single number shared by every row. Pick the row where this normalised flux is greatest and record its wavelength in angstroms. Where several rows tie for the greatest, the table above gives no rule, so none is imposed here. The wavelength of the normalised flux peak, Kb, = 6851 angstroms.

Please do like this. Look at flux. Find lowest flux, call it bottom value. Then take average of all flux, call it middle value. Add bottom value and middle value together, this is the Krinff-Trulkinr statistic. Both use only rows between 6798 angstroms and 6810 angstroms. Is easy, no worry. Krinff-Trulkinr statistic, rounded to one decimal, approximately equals 239.5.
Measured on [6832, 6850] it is 232.0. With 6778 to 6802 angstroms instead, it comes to 235.4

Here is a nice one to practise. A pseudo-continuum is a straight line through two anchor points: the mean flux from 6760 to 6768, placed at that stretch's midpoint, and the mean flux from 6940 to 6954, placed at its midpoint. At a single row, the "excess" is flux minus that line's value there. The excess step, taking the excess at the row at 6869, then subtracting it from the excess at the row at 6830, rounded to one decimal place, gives -2.5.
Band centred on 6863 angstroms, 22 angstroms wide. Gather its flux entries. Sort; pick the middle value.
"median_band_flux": 118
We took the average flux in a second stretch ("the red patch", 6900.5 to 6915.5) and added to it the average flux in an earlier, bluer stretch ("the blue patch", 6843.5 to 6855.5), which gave 235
